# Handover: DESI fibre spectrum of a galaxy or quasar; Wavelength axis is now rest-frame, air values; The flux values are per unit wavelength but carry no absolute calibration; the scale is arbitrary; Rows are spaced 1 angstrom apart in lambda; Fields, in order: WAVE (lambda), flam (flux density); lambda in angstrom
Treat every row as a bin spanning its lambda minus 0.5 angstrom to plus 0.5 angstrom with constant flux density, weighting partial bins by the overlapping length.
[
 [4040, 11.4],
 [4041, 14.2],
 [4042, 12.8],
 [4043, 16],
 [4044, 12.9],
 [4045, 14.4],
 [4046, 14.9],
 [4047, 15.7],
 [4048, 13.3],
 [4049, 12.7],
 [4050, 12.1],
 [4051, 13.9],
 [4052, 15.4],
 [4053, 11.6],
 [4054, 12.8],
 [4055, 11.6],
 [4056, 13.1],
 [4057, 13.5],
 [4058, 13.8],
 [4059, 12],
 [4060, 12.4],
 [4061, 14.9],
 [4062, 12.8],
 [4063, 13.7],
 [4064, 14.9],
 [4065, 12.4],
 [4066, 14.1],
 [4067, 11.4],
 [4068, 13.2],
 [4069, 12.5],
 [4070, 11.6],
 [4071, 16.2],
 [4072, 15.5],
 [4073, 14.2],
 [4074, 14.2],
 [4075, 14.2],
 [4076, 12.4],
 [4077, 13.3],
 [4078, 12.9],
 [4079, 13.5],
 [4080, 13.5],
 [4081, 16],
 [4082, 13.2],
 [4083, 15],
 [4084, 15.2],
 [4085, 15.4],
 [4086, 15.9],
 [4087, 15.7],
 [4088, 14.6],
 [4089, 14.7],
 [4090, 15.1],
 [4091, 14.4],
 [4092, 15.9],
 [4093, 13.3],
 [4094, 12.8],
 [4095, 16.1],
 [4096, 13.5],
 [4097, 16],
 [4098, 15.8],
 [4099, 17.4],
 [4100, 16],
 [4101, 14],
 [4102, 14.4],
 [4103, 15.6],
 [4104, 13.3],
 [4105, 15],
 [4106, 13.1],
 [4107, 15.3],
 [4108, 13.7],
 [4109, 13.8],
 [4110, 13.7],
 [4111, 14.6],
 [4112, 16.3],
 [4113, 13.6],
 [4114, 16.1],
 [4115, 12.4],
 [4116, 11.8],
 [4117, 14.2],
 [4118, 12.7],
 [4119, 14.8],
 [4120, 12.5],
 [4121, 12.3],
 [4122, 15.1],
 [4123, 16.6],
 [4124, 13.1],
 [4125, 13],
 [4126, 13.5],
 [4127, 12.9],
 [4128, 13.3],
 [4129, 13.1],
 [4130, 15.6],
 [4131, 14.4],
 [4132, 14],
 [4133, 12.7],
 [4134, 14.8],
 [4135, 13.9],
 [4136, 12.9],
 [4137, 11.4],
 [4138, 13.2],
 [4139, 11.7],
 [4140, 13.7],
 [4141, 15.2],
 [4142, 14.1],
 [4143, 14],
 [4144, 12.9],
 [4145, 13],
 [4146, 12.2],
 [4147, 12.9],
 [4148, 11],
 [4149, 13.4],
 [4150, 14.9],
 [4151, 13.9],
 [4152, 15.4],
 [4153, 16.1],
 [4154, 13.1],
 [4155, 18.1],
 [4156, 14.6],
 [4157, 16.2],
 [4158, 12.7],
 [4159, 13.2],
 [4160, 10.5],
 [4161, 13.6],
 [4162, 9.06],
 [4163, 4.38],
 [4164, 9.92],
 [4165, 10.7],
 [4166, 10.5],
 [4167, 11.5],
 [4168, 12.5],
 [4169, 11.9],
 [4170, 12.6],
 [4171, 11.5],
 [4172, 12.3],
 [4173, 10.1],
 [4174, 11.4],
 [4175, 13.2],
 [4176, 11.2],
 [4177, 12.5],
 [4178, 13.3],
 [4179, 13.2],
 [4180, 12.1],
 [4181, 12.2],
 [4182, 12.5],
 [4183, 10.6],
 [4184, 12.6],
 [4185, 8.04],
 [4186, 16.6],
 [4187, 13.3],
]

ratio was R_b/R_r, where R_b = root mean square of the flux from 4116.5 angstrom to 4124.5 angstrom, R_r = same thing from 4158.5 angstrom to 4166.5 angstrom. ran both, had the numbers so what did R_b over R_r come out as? 1.32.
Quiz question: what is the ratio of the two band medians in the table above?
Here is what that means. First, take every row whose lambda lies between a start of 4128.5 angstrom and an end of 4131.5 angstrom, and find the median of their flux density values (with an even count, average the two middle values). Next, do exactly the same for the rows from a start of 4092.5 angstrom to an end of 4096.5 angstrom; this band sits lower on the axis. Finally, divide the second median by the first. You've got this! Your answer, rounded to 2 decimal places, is 0.93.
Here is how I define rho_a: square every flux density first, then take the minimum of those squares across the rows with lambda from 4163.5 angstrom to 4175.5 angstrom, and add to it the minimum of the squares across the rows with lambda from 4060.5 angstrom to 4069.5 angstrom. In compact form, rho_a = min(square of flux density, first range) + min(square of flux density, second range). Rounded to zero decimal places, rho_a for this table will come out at 228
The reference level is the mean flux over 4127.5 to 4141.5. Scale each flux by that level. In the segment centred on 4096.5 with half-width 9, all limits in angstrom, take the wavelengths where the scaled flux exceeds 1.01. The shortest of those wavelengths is 4088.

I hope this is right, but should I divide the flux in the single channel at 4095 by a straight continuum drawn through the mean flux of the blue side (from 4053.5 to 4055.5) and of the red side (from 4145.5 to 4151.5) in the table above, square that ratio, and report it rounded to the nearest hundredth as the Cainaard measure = 1.64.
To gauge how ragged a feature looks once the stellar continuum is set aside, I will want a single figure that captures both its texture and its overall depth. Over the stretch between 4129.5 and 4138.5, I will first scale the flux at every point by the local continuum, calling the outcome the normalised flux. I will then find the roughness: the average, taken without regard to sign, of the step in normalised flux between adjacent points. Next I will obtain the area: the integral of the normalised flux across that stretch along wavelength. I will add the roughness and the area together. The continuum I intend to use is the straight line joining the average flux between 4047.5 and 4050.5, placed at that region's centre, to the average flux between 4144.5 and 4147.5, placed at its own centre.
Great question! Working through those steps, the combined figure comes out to 9.8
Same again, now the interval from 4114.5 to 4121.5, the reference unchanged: 7.3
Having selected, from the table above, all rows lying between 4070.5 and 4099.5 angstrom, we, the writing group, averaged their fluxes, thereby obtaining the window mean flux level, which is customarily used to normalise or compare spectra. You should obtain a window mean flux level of 14.7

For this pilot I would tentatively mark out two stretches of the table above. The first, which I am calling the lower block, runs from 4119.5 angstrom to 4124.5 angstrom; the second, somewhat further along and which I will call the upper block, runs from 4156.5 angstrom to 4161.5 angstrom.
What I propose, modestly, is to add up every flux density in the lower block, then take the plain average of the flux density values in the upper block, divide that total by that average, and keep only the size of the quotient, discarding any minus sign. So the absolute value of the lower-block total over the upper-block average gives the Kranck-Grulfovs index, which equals 5.26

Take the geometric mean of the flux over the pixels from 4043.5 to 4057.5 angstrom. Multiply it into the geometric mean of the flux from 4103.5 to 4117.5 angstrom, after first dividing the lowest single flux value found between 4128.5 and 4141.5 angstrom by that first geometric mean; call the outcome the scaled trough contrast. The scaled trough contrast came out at 12.0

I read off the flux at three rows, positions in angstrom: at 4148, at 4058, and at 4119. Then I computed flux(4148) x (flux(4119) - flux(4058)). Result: 11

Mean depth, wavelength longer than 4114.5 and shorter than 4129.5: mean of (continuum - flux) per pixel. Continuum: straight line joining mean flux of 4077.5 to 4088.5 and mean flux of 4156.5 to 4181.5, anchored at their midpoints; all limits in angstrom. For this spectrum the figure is -0.12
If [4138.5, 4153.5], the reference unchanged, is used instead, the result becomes -1.15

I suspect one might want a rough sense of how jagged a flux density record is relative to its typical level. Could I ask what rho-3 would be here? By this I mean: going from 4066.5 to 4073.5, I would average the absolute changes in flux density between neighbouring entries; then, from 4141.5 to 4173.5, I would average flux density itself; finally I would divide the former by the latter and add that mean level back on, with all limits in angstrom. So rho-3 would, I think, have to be 12.72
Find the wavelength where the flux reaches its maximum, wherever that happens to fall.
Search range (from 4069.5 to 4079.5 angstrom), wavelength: 4071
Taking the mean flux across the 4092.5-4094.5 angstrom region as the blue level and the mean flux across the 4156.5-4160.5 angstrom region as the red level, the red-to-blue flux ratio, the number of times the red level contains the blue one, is 1.01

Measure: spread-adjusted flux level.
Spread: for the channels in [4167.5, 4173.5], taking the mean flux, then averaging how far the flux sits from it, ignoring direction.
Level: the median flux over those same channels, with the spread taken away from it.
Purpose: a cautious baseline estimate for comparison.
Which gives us 11.4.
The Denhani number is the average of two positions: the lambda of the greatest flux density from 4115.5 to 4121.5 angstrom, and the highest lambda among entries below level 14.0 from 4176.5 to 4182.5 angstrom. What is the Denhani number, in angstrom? 4150.5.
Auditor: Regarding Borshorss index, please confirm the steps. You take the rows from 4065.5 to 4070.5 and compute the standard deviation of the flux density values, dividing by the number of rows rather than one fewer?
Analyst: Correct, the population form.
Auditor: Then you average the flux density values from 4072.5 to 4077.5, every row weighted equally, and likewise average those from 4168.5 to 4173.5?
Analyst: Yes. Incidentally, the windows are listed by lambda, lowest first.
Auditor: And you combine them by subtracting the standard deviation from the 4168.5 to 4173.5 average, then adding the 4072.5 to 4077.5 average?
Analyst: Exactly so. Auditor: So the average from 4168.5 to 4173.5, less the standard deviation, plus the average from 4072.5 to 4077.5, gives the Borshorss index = 24.3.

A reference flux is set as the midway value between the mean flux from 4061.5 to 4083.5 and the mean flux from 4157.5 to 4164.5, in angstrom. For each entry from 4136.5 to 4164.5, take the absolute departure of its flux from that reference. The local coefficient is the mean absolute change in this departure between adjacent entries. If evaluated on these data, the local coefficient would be 1.57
